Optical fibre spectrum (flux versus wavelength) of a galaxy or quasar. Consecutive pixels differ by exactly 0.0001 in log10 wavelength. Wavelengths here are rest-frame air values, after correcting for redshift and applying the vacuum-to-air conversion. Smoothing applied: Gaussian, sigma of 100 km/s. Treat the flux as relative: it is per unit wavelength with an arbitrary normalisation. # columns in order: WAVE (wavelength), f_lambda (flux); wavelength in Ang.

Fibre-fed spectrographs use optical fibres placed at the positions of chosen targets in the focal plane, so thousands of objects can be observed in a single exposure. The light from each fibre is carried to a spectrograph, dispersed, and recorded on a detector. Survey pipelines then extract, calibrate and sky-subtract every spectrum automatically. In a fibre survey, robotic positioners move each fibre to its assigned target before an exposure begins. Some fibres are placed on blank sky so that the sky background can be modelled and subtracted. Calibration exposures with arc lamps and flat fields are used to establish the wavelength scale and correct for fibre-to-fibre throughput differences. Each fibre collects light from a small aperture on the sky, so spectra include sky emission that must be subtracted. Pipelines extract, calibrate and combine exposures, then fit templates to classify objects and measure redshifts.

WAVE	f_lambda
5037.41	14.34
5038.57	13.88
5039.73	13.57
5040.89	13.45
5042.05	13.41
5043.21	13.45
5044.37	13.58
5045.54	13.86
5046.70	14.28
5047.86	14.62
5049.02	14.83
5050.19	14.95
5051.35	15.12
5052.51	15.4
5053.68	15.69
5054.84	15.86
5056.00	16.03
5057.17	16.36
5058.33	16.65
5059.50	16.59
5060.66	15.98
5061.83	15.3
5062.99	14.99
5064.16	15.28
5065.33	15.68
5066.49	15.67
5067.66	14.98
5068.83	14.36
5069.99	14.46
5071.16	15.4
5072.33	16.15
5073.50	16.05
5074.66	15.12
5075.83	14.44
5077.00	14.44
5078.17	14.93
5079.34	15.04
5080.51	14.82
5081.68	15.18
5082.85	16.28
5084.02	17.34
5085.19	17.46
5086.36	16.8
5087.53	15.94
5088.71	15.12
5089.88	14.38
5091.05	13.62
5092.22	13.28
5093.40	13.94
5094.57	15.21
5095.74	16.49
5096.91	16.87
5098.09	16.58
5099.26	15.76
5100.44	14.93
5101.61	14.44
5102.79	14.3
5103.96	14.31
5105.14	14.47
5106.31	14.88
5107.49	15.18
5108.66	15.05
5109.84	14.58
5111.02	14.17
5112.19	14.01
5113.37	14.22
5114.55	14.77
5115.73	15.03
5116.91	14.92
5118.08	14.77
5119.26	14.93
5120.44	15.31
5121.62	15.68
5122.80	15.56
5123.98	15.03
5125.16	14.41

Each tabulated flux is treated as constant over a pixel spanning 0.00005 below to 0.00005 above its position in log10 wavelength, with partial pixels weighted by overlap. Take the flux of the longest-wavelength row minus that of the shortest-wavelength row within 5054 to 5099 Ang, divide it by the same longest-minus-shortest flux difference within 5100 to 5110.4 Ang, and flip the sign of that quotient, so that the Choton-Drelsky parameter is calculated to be 2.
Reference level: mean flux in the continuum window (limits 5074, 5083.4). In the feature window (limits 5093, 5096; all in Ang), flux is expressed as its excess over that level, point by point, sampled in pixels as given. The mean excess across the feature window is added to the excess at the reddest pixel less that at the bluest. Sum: 2.7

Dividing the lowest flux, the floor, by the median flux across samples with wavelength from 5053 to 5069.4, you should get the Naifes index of 0.916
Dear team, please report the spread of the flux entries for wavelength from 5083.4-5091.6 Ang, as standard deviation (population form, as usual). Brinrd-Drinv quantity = 1.38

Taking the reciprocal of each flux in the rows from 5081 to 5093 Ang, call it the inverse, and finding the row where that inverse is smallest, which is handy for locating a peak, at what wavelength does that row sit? 5085.19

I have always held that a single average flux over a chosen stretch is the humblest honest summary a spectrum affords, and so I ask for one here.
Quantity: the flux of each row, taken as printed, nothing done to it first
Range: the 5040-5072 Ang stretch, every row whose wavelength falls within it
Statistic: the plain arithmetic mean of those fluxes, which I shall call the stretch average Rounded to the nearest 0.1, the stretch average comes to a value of 15.0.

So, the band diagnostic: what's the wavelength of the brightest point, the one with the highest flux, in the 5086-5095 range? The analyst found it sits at 5086.36 Ang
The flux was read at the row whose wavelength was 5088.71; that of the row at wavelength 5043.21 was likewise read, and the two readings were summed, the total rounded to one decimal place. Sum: 28.6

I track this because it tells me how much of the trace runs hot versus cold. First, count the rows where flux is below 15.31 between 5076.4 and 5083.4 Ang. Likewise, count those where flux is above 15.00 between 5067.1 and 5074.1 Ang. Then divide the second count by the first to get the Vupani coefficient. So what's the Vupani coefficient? 0.60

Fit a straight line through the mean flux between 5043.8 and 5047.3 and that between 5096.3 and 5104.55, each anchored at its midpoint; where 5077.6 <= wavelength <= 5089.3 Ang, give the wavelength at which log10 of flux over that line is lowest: 5080.51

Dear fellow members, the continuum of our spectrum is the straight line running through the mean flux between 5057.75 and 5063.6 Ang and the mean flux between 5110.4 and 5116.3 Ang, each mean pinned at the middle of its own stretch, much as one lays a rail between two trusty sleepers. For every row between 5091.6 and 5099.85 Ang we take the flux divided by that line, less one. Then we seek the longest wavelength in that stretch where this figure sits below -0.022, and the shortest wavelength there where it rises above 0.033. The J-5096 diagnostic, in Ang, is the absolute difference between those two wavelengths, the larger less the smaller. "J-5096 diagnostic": 2.3 Ang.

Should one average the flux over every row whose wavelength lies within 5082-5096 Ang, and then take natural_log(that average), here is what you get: 2.74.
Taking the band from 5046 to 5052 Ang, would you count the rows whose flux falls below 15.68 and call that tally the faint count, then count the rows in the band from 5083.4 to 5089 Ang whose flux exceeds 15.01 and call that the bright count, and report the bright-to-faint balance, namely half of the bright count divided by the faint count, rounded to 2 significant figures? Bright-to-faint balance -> 0.50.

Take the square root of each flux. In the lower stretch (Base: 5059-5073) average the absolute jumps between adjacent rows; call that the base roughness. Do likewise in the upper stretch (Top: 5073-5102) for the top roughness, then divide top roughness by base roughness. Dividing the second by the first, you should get 1.3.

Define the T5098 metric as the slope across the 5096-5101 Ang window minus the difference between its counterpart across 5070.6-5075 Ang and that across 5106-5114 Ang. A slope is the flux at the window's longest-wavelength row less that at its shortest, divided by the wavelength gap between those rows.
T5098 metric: -0.6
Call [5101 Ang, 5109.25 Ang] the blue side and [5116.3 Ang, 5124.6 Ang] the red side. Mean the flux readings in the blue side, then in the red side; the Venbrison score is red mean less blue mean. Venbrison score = 0.5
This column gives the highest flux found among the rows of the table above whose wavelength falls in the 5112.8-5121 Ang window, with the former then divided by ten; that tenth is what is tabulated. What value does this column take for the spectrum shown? 1.53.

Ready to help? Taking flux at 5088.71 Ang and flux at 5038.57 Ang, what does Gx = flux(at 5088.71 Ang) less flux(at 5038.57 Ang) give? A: 1.2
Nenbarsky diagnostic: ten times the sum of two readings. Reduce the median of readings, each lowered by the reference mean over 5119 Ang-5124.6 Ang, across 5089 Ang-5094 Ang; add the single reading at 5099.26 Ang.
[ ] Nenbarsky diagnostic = 142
